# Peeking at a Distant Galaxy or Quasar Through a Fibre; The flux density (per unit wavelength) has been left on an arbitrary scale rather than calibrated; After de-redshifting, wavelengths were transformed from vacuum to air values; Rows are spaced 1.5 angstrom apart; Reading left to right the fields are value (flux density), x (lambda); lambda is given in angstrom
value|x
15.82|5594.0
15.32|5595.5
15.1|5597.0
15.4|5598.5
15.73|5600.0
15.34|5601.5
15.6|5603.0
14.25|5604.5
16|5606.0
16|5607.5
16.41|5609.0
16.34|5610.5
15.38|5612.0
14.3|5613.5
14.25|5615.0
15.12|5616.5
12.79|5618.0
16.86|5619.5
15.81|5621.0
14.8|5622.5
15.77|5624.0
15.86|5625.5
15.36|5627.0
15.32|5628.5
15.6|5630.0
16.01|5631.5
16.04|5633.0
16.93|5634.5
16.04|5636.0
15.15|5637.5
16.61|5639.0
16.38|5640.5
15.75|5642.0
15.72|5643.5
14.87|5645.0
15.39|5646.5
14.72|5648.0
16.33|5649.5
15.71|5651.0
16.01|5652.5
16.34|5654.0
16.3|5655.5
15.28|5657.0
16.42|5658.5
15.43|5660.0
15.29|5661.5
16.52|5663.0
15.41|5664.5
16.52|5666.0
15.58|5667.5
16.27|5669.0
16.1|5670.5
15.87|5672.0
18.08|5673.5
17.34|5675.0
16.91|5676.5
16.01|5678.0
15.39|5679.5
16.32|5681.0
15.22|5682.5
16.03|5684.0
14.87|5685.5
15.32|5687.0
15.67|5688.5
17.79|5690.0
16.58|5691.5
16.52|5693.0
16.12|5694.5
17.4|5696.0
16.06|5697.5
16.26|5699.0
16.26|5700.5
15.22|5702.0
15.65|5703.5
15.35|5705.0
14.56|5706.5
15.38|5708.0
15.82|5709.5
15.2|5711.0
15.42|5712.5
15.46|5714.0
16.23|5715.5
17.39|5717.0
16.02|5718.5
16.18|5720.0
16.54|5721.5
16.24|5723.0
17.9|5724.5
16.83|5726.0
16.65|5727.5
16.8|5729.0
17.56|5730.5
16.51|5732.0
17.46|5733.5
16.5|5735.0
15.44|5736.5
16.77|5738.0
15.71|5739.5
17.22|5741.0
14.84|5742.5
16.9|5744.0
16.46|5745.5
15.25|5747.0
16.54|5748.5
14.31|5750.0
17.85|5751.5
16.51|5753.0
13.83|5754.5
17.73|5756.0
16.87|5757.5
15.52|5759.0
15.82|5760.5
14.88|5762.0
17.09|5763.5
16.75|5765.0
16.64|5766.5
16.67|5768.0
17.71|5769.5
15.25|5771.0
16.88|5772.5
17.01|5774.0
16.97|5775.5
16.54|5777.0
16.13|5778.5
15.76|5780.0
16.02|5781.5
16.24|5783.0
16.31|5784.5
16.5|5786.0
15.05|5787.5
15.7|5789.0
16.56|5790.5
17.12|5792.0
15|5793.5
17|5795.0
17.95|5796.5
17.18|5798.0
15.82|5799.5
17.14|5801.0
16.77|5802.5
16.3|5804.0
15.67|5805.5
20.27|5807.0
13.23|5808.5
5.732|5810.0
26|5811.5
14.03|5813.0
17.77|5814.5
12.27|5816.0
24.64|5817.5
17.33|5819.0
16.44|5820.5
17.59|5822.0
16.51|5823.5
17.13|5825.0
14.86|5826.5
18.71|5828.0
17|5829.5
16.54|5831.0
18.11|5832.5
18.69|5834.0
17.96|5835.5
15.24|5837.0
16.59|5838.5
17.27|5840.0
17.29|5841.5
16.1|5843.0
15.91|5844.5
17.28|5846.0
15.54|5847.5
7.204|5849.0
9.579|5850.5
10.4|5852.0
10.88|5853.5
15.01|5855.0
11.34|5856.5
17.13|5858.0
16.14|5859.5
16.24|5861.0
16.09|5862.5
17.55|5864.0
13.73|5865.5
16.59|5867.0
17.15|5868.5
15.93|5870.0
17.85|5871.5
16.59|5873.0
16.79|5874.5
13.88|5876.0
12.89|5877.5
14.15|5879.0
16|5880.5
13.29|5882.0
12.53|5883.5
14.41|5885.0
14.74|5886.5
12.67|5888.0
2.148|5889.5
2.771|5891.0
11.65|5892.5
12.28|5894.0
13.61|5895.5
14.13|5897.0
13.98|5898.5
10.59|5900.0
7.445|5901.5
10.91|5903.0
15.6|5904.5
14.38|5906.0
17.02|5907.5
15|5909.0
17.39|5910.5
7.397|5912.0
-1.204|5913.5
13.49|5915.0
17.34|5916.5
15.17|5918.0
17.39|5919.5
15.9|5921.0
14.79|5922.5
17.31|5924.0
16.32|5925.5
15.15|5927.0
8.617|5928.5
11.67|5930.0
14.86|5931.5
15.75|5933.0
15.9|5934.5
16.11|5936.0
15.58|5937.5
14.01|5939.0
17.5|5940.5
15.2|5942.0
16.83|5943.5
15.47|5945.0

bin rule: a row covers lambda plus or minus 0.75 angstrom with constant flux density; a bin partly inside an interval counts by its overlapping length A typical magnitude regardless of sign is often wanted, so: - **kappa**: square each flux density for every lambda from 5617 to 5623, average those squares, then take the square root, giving 15.1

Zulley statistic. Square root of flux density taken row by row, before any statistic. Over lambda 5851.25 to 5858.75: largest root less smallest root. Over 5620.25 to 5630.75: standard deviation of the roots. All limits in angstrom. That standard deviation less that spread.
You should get -0.87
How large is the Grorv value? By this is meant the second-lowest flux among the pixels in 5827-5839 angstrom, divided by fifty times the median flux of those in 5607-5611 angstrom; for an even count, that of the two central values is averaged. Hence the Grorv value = 0.0202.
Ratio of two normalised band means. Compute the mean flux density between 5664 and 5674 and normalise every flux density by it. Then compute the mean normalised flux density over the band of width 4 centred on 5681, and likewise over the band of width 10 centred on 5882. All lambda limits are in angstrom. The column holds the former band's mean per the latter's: 1.12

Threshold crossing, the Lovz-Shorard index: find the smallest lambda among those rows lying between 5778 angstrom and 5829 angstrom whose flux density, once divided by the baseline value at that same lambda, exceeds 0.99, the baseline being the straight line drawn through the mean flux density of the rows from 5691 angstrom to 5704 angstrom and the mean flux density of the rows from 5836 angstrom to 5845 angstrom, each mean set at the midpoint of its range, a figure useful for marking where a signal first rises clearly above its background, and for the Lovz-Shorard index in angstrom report 5783.0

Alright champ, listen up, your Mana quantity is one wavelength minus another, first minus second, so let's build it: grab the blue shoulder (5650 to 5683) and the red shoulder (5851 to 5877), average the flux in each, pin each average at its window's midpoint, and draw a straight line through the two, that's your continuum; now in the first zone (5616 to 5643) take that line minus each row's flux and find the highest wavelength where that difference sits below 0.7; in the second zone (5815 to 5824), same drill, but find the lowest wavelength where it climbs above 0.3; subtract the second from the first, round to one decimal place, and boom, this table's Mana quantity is -174.0 angstrom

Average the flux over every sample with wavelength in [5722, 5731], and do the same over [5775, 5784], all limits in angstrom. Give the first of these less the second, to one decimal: 0.7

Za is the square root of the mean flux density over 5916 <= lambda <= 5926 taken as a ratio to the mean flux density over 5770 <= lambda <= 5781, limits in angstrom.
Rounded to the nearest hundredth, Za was 1.00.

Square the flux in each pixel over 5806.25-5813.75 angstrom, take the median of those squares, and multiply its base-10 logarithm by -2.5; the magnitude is -5.74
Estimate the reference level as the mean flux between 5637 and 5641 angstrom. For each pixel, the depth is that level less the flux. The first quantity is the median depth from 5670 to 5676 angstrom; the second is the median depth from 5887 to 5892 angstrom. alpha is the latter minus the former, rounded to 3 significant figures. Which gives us 13.9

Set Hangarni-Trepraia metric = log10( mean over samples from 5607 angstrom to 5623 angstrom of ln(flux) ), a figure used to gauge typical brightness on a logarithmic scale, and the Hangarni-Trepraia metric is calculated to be 0.435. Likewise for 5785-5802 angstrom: 0.447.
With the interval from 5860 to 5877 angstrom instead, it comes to 0.444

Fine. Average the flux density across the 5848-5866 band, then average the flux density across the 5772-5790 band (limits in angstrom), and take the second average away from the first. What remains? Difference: -2.8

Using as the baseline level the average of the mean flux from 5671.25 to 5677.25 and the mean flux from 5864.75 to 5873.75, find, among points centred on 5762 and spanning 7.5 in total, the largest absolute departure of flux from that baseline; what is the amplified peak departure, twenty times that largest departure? 36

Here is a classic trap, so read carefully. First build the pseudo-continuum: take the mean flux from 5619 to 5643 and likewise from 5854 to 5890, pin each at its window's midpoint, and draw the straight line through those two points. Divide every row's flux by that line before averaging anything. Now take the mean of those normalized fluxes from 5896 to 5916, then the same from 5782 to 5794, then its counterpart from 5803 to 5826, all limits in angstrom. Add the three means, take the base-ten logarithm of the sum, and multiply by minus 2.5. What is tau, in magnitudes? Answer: -1.20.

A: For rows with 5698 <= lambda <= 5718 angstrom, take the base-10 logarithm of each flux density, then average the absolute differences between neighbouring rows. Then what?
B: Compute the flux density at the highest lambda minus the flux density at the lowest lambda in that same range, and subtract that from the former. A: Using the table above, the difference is -1.1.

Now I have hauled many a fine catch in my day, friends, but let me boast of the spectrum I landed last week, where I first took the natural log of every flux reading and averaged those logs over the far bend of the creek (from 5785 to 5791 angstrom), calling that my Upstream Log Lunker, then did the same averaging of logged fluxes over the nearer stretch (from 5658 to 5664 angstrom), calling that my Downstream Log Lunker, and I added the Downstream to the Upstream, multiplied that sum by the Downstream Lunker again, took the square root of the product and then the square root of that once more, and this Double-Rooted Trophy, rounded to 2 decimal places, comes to 1.98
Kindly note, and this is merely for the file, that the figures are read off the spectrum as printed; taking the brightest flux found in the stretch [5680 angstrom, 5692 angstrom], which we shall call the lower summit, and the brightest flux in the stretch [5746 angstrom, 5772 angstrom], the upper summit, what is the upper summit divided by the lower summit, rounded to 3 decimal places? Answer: 1.003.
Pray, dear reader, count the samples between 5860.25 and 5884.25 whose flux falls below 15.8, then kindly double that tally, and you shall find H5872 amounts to 12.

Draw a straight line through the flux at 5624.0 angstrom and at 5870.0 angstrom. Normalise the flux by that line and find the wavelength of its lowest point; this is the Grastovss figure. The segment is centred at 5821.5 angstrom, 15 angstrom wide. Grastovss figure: 5816.0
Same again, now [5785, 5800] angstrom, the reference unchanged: 5793.5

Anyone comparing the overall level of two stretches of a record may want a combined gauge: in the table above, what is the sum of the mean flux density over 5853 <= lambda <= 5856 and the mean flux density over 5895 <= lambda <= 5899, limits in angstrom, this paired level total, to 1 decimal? 26.9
